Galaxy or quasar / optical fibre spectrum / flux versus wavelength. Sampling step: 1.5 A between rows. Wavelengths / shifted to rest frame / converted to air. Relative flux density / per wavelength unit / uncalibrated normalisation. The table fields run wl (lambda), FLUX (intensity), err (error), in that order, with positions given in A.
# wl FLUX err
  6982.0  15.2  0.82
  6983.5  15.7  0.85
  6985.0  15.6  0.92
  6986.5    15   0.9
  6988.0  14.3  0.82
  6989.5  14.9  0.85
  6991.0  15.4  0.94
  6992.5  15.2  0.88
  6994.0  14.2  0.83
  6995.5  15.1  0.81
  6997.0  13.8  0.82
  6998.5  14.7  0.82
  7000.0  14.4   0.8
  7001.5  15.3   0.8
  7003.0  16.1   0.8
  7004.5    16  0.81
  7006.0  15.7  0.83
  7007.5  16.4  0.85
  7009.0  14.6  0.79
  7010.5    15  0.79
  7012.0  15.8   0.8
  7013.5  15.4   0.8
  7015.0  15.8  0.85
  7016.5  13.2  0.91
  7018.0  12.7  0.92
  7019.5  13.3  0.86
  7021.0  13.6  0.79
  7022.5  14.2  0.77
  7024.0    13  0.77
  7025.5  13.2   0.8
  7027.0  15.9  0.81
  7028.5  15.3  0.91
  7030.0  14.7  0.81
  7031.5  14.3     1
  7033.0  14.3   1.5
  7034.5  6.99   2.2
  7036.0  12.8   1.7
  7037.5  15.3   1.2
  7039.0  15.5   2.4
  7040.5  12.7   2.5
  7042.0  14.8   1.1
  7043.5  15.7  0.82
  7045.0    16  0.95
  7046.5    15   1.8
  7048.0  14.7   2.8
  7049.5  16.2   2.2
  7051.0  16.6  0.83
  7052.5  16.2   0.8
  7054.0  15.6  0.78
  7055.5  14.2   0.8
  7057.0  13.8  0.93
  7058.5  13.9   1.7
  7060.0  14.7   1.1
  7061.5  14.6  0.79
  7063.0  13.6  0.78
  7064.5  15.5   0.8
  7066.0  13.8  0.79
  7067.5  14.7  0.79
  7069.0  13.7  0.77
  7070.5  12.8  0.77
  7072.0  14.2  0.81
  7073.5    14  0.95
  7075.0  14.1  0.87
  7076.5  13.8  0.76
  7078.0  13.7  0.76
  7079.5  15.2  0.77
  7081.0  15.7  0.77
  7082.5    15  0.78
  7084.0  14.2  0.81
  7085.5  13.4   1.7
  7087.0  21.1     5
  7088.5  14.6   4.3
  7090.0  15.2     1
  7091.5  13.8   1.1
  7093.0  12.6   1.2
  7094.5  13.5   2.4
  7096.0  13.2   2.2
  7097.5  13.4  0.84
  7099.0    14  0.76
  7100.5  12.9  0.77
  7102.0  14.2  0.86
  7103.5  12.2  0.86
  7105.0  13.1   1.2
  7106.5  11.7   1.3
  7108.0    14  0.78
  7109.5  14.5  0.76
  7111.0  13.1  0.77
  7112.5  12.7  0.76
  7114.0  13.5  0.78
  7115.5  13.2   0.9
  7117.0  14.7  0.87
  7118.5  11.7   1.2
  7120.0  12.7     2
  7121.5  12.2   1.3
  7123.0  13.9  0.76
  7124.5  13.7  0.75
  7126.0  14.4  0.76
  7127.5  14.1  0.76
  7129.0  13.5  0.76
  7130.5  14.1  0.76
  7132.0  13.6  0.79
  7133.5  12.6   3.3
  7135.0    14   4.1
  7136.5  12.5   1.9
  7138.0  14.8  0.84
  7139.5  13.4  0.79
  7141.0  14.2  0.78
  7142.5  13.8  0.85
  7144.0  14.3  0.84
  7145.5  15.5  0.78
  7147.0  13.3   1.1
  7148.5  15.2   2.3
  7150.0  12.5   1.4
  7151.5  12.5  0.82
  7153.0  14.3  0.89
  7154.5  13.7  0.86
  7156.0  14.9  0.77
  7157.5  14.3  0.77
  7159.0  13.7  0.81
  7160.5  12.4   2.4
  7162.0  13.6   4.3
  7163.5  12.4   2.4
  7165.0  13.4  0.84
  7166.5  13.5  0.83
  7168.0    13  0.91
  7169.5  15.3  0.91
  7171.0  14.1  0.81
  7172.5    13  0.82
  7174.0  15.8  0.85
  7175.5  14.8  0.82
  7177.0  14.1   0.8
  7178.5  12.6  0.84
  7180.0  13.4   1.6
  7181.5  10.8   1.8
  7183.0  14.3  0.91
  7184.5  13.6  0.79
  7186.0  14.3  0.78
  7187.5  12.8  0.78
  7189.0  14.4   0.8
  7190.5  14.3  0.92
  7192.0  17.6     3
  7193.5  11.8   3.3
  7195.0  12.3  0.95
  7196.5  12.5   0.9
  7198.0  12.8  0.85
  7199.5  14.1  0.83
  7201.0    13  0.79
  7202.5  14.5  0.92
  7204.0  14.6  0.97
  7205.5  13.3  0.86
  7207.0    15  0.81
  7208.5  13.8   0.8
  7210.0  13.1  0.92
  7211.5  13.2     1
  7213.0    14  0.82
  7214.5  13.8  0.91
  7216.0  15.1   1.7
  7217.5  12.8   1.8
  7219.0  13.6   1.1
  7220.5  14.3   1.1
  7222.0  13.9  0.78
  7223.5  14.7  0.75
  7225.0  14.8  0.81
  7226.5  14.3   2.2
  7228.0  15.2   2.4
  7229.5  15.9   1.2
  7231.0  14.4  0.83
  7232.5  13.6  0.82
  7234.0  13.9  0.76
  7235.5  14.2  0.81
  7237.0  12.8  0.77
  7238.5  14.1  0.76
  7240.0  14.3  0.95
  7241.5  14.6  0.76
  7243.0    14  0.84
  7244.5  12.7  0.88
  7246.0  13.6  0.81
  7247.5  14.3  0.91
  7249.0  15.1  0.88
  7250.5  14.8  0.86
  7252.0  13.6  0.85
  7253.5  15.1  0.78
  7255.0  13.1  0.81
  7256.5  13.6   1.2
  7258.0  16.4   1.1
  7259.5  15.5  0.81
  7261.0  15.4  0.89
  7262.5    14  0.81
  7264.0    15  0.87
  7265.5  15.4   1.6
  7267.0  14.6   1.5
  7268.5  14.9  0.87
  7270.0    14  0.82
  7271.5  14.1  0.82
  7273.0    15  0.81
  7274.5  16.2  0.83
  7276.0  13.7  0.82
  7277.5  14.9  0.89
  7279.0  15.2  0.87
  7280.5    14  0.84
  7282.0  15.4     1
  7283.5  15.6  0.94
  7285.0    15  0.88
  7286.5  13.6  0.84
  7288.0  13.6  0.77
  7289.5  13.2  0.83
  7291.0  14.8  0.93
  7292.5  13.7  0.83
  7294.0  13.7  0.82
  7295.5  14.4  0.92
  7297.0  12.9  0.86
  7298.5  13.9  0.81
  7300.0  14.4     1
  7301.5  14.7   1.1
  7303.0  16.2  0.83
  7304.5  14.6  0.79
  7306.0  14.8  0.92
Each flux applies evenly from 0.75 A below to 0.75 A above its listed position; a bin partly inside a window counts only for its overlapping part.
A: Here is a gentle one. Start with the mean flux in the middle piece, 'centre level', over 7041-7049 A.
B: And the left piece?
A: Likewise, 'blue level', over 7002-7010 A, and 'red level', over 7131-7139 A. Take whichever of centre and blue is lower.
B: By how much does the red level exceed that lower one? -1.7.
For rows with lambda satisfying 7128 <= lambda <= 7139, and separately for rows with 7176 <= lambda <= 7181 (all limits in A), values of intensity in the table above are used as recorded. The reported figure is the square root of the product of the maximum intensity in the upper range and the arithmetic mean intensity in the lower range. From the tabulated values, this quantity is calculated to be 13.8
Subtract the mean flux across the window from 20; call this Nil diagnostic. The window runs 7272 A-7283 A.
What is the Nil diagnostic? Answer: 5.1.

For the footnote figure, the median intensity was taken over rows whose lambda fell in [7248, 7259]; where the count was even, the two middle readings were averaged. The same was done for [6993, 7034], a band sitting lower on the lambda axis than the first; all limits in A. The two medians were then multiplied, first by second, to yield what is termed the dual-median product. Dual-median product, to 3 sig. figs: 218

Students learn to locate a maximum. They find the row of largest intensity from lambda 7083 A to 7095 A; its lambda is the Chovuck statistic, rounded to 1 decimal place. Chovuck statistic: 7087.0 A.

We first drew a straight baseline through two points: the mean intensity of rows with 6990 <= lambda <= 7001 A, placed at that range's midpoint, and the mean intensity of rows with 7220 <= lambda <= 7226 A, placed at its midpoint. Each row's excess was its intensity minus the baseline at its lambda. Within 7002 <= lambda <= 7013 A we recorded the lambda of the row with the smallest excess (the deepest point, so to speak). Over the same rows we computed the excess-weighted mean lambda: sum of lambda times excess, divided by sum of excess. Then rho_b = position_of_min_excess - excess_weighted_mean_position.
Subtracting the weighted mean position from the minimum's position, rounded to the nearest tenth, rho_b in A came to 2.4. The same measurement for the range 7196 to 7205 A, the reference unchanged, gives -1.7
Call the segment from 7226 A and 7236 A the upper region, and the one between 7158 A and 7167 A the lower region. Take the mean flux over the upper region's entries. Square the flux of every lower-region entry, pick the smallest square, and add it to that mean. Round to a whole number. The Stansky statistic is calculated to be 168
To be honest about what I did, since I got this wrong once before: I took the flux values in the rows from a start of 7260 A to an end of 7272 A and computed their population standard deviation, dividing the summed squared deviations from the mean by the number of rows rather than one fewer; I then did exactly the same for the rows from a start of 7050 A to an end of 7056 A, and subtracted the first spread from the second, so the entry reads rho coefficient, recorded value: 0.36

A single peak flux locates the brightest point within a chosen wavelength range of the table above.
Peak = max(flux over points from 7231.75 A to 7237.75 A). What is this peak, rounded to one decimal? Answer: 14.2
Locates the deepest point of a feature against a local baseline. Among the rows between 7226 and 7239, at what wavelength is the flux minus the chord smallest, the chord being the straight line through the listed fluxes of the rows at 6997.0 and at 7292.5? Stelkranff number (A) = 7237.0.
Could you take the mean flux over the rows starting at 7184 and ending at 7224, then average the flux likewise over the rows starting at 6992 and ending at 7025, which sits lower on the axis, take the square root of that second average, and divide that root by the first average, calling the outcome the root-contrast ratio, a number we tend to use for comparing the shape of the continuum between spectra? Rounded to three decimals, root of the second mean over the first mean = 0.277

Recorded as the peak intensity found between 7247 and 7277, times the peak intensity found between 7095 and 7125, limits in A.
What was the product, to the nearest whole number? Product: 241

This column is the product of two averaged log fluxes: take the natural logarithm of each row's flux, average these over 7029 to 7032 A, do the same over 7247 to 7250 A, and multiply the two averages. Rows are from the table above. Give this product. 7.2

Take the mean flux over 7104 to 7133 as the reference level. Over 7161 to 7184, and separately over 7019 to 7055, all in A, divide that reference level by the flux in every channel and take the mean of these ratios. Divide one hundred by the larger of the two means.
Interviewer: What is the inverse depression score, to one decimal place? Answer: 100.8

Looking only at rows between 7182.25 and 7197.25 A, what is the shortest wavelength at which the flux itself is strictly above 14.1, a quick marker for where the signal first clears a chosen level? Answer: 7183.0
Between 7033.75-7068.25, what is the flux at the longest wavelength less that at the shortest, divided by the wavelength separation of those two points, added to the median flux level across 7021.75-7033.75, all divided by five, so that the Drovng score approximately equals 2.91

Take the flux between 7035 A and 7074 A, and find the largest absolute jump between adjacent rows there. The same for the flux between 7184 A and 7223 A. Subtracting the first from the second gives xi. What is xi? 3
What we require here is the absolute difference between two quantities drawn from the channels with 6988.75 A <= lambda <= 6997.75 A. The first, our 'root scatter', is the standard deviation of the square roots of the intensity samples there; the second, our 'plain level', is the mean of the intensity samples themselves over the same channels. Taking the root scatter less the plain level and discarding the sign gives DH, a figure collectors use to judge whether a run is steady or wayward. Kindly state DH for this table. 14.7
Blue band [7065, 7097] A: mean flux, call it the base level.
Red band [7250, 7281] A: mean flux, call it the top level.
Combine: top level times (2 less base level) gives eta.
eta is -182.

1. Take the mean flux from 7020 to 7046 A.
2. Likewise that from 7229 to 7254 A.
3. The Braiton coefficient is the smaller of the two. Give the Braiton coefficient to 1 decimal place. 14.0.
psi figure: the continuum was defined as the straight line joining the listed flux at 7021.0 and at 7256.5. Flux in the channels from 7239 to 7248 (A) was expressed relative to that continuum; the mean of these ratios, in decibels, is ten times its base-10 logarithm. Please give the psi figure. 0.10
